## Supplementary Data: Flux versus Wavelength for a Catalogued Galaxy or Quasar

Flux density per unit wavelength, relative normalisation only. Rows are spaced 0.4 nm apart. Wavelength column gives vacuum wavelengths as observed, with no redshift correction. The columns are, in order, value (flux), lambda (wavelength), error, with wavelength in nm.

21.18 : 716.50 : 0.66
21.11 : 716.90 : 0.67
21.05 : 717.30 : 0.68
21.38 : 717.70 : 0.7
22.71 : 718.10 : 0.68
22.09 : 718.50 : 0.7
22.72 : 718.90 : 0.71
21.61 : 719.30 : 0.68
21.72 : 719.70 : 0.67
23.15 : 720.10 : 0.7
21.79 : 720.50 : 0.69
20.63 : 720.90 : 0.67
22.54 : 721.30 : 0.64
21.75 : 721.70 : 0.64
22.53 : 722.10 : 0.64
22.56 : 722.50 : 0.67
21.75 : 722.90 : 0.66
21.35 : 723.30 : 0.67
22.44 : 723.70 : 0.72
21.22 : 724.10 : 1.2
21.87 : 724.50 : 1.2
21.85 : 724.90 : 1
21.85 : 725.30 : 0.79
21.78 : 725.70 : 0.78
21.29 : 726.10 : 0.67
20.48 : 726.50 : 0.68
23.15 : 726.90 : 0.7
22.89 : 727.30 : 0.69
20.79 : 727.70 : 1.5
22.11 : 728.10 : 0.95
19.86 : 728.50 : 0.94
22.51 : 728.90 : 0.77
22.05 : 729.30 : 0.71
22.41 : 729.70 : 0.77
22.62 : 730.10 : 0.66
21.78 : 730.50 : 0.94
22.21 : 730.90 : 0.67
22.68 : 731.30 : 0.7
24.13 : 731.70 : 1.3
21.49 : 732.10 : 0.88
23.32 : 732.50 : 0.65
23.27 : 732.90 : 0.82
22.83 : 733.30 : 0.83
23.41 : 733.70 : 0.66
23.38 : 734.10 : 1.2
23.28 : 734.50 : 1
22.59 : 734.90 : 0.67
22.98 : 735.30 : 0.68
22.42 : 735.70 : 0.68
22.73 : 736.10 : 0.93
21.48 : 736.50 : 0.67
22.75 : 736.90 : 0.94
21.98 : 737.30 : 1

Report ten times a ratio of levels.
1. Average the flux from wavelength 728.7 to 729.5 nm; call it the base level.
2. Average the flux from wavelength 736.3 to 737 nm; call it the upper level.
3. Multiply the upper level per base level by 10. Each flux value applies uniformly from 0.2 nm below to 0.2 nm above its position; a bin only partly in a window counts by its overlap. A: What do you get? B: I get 9.9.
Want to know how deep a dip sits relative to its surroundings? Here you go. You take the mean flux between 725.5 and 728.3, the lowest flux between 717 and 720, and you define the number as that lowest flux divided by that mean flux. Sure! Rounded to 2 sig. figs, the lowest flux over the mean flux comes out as 0.97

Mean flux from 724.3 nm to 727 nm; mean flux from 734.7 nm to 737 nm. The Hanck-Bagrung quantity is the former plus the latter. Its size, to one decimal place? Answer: 44.2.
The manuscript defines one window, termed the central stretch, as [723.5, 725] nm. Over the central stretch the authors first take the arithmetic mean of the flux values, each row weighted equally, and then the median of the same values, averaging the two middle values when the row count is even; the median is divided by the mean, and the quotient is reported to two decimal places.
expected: 1.00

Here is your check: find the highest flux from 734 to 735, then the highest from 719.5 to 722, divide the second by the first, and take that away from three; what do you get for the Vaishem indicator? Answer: 2.010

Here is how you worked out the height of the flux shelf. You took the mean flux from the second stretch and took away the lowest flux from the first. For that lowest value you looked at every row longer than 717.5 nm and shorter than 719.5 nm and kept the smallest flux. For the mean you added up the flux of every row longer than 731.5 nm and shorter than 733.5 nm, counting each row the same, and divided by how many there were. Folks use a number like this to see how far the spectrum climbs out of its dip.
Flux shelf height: 1.6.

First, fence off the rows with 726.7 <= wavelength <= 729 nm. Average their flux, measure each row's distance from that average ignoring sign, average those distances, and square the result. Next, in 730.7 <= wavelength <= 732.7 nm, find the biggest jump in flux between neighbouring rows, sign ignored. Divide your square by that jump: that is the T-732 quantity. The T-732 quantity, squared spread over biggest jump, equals 0.410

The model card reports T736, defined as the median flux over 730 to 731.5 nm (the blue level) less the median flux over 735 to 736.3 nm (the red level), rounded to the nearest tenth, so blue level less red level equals -0.3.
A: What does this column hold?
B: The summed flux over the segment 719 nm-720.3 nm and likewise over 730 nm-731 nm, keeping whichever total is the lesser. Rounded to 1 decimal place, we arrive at 66.5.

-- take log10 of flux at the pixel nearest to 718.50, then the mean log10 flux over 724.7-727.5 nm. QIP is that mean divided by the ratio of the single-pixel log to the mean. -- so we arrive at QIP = 1.34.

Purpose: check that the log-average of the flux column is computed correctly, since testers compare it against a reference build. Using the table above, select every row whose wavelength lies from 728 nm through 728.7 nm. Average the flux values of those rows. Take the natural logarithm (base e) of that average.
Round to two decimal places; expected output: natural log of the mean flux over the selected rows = 3.04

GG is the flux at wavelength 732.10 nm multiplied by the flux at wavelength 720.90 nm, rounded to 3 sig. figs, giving 443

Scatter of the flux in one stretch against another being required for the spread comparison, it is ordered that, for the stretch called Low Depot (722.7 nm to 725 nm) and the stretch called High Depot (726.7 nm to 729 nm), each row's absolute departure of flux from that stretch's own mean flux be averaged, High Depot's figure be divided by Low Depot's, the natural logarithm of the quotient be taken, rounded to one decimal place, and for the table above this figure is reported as 1.2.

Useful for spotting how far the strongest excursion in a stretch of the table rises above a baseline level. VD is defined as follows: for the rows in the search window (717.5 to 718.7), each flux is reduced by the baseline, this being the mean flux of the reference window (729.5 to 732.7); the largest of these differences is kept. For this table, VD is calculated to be 0.13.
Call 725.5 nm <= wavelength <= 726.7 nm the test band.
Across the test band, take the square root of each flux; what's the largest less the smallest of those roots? 0.141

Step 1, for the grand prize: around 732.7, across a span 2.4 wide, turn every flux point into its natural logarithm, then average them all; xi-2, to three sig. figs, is 3.14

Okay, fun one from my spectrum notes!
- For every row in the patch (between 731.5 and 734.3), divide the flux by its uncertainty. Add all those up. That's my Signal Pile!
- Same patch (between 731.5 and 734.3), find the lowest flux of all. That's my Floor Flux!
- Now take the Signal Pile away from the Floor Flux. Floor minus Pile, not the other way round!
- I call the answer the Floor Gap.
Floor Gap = -168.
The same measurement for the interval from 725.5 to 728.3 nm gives -173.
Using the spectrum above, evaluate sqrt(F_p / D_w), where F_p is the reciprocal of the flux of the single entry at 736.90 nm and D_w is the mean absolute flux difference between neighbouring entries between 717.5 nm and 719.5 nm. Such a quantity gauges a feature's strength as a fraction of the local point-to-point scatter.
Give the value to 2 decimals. 0.22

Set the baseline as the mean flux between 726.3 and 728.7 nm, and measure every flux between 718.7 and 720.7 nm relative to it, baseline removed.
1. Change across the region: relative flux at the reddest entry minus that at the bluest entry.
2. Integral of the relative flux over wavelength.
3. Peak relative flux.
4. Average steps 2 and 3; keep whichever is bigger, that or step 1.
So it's 1.5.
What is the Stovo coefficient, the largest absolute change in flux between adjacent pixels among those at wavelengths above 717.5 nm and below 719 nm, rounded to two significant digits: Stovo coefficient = 1.3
